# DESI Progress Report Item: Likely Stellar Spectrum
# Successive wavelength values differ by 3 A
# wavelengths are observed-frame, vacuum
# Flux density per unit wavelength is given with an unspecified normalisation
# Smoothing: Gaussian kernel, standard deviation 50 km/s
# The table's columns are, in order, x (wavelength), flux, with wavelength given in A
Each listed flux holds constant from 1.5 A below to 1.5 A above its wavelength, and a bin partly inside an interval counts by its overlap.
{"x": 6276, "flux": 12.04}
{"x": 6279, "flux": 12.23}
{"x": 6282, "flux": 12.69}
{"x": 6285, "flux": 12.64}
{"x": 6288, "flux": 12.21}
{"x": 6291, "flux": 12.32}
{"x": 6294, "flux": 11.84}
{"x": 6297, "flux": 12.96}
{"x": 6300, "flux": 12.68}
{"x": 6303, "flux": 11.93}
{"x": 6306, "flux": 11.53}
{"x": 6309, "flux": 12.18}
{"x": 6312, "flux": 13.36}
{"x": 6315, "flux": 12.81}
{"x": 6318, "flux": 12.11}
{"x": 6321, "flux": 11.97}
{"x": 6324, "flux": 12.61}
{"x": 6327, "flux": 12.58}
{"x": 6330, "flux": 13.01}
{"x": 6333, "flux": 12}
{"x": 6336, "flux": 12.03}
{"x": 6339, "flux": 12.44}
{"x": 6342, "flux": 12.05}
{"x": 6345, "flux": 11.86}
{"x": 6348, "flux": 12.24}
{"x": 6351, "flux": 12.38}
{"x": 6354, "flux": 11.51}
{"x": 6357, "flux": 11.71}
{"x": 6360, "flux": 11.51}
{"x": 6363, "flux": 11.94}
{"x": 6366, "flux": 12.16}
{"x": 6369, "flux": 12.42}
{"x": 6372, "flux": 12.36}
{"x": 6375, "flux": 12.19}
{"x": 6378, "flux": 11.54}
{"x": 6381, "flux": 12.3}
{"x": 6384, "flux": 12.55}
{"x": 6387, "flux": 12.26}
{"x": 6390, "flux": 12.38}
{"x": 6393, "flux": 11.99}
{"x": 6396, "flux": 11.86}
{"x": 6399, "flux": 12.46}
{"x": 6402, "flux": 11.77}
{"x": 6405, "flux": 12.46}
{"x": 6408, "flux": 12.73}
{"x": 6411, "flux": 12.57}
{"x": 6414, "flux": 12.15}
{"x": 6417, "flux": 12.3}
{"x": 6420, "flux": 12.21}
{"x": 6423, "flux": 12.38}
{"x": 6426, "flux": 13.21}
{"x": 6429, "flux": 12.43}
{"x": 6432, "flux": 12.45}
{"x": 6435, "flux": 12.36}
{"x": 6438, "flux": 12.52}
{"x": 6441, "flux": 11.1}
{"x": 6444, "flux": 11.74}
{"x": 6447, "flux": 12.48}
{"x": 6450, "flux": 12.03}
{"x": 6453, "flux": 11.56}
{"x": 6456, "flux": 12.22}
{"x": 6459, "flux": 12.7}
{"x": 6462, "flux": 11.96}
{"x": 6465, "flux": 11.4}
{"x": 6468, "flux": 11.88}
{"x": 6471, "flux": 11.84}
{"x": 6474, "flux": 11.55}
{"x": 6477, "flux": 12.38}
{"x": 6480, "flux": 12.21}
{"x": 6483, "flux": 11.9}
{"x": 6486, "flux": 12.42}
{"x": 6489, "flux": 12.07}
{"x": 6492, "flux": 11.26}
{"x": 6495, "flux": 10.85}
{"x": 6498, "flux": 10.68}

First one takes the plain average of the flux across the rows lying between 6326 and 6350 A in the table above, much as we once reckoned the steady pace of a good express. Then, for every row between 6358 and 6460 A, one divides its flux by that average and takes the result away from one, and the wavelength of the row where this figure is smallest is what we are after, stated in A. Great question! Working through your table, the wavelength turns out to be 6426 A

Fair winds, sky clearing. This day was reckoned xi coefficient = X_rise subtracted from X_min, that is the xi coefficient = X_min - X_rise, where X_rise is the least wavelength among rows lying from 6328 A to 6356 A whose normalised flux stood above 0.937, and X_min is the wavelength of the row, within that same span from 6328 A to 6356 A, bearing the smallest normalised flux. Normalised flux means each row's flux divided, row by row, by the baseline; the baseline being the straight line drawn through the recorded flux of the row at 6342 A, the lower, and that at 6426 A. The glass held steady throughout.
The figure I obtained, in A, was 24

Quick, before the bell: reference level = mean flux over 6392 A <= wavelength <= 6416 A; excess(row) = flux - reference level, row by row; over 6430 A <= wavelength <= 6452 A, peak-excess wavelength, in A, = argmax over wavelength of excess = 6438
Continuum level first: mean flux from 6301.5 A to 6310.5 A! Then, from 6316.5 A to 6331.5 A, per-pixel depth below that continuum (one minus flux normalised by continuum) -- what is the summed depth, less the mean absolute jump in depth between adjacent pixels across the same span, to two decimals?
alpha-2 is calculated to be -0.27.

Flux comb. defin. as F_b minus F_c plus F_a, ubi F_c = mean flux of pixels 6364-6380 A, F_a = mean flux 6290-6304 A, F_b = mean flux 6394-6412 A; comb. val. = 12.52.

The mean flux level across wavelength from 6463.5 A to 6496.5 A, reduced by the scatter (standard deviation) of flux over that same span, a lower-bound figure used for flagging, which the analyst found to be 11.3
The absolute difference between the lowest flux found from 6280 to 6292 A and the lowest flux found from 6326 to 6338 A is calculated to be 0.2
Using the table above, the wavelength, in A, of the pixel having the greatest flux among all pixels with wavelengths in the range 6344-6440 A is 6426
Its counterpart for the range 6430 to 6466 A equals 6459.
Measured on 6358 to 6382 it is 6369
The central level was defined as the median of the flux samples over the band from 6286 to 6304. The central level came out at 12.3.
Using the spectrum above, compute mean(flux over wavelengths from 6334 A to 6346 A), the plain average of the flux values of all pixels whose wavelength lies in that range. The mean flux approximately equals 12.1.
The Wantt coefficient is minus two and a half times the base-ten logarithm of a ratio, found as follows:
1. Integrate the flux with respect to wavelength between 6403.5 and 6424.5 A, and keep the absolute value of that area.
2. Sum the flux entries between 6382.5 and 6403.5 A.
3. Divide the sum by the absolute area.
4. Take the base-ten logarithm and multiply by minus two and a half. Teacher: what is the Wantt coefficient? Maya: 1.21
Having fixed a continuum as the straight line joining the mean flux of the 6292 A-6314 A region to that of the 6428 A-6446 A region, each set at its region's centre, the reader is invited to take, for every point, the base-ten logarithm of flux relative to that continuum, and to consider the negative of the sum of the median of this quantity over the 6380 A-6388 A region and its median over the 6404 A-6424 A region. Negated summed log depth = -0.012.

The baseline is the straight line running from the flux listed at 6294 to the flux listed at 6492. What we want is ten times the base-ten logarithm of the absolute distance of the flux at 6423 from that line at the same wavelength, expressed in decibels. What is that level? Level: -0.4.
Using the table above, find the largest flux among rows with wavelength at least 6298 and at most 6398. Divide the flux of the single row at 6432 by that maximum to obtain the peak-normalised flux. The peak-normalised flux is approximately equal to 0.93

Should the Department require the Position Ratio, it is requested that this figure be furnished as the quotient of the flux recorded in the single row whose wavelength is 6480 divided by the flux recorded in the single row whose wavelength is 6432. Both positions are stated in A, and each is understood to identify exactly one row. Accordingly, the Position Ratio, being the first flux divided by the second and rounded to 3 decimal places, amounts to 0.981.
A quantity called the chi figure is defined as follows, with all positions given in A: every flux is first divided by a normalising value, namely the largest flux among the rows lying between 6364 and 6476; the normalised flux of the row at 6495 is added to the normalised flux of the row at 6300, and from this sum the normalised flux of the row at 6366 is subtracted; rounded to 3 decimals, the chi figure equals 0.861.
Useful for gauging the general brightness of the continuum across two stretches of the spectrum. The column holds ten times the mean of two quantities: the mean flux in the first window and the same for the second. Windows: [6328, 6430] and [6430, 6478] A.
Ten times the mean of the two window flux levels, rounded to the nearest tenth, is 121.1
